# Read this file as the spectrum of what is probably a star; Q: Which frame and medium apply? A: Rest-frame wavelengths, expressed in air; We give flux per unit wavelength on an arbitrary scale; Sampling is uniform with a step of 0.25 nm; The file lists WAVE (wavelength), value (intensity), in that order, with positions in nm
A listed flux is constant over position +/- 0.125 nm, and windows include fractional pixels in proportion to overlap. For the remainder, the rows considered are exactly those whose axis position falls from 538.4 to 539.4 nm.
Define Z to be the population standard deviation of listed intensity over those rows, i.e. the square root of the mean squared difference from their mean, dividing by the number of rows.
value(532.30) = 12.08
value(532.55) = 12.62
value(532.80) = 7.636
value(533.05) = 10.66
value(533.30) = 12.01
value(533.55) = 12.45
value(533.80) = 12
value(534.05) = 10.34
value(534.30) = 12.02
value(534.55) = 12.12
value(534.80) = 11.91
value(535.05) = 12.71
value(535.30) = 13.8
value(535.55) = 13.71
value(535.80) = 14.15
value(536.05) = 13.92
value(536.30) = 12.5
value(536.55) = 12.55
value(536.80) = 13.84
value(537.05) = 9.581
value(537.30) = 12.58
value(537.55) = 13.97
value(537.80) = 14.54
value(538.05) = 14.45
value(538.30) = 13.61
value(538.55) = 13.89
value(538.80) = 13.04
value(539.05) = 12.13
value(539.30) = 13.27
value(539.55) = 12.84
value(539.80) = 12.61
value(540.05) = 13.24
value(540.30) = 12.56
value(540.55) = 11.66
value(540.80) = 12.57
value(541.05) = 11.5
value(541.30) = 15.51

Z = 0.6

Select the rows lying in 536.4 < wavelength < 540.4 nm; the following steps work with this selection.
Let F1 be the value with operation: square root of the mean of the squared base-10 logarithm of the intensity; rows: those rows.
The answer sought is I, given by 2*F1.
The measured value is 2.23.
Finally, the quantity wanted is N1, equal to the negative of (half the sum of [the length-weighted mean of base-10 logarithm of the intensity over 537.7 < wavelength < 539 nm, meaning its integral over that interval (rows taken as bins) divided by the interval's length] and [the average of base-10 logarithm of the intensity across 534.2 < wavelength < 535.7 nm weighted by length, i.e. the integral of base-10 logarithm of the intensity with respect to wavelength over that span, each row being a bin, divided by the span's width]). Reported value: -1.12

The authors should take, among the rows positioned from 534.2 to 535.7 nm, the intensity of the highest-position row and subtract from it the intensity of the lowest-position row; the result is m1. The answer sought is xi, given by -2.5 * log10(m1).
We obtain -0.6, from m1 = 1.7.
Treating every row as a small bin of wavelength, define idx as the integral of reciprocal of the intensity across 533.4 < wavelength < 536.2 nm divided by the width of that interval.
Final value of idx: 0.080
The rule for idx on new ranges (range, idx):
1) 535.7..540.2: 0.077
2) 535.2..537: 0.076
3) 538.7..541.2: 0.080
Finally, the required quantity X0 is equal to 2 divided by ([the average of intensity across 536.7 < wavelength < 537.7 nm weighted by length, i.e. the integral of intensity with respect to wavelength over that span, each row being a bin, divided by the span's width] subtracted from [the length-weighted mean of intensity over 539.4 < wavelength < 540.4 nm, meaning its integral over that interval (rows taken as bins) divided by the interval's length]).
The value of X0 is 6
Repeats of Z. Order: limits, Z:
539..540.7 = 0.5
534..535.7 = 1.1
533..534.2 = 0.8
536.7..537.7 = 1.8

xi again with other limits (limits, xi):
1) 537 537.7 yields -1.6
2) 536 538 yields 0.5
